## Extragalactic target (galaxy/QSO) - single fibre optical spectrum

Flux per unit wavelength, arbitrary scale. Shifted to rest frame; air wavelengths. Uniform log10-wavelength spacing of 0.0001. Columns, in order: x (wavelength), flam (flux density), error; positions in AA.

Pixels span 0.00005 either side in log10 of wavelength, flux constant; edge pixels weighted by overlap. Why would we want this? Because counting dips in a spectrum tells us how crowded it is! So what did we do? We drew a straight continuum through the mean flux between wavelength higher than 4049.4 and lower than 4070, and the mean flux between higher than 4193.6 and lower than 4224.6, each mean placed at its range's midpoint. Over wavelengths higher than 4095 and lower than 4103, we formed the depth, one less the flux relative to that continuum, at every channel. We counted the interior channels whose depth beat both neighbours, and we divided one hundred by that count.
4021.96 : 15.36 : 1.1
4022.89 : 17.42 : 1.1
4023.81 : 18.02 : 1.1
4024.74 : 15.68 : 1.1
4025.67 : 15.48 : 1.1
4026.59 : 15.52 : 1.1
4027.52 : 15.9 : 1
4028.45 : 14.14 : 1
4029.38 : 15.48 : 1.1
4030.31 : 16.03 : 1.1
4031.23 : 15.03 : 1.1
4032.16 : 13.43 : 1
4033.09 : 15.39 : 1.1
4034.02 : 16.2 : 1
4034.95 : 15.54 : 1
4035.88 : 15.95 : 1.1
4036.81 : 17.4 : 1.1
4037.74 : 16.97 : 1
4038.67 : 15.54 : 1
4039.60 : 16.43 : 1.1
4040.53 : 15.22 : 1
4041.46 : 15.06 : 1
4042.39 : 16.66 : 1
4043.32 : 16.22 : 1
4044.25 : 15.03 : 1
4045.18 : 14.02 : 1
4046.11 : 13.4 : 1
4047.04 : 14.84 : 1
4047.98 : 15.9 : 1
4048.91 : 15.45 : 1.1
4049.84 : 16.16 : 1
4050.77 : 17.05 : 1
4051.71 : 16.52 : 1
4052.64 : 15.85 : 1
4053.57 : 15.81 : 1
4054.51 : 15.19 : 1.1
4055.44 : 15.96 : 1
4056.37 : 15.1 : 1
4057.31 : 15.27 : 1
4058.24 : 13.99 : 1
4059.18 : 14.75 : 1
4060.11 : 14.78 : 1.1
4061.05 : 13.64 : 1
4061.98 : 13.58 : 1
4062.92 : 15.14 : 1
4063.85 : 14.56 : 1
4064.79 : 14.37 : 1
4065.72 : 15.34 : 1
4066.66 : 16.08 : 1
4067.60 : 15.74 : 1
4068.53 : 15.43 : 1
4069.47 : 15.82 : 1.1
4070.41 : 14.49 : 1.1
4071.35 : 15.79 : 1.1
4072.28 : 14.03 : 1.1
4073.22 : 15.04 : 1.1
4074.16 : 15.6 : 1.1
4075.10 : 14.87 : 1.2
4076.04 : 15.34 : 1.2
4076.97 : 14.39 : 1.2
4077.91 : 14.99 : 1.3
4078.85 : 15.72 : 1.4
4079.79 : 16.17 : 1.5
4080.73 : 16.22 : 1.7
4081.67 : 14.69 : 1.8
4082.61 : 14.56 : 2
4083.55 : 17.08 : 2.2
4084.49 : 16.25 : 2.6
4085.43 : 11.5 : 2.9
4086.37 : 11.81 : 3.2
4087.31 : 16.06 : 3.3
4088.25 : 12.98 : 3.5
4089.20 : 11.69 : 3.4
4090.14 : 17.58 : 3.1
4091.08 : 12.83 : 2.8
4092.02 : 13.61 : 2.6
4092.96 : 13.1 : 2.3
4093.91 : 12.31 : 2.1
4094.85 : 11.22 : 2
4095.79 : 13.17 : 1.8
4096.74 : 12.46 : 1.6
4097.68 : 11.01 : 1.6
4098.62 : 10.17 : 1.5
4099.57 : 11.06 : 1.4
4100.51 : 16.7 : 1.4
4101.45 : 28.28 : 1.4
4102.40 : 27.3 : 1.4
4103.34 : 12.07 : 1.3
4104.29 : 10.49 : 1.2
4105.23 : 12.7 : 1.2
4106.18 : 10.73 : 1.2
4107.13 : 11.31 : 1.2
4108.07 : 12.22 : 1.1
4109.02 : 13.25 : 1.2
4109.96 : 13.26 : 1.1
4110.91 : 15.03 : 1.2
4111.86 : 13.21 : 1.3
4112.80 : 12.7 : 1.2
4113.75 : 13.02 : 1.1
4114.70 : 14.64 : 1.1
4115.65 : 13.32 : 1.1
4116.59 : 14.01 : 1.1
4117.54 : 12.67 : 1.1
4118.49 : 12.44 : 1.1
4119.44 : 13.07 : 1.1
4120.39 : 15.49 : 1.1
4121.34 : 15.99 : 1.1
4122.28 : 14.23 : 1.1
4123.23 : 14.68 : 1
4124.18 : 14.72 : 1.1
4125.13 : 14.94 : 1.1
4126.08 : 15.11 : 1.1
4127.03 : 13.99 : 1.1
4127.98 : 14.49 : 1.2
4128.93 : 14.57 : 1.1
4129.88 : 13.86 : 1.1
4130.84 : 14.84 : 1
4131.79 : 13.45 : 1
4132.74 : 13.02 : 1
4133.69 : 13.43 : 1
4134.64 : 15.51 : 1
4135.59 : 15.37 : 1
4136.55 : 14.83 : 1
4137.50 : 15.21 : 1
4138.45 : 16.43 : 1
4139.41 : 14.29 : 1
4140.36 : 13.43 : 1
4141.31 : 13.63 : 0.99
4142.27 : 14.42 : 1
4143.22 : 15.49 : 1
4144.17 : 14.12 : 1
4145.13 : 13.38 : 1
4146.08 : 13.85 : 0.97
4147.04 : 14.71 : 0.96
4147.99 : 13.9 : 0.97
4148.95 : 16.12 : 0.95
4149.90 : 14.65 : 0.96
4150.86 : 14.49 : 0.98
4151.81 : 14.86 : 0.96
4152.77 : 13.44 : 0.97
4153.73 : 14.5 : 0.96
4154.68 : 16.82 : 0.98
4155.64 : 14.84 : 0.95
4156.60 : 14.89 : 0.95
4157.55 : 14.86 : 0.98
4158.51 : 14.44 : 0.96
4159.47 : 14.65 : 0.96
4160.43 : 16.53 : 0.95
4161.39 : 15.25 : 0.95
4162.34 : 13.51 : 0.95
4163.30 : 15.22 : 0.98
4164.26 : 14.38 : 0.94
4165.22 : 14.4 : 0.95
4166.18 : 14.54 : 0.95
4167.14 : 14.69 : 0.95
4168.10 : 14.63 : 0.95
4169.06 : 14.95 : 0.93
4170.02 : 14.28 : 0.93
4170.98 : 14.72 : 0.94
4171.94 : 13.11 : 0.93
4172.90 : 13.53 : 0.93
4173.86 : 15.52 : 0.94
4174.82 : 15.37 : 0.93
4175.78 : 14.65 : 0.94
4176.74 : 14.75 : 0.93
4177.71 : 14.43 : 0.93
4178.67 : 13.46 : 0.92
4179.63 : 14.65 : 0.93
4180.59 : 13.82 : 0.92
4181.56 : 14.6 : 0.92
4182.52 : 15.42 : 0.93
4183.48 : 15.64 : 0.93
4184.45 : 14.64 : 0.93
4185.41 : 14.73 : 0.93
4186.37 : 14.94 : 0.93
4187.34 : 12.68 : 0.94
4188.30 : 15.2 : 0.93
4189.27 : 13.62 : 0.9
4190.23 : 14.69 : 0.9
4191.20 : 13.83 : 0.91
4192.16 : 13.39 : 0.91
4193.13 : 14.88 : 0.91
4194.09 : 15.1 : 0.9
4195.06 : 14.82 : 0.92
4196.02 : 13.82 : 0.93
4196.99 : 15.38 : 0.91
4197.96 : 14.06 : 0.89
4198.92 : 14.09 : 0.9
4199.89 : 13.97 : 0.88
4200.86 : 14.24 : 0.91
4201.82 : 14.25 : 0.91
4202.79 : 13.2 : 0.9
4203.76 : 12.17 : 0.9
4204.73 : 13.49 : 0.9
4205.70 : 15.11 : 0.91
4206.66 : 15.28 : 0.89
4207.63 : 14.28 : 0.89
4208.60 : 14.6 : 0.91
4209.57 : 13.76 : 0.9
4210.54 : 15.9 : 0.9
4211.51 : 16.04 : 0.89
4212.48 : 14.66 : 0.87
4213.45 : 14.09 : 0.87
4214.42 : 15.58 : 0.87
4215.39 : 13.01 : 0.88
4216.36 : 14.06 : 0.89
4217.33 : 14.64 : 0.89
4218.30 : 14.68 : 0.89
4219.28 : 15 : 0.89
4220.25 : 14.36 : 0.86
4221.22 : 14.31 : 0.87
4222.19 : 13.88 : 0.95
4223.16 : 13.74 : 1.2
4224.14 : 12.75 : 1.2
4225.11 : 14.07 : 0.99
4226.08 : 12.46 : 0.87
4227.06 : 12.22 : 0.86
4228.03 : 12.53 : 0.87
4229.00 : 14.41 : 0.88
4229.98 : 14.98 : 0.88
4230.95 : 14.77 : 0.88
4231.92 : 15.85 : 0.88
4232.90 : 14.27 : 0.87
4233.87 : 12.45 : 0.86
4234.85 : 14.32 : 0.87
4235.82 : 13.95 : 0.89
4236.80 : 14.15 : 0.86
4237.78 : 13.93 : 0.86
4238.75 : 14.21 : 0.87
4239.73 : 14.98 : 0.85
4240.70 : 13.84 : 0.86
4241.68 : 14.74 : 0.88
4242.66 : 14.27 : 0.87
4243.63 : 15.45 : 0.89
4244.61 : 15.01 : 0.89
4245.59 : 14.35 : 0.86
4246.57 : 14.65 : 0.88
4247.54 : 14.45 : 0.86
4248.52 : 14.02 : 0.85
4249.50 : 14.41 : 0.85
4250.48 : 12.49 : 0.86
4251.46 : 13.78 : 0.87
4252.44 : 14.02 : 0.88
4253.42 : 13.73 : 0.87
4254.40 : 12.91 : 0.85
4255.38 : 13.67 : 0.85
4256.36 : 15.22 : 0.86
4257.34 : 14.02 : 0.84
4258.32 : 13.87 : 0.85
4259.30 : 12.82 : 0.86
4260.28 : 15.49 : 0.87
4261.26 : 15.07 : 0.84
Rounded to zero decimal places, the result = 100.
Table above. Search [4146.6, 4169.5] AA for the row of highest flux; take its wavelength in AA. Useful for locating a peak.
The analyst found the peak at 4154.68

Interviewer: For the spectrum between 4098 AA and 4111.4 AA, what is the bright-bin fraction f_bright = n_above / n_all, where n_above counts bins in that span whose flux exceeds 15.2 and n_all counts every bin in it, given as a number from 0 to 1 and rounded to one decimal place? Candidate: 0.2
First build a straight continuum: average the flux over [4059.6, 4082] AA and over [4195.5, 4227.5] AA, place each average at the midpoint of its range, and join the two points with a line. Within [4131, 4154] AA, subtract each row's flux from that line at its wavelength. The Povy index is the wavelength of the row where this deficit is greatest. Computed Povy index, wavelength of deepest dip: 4132.74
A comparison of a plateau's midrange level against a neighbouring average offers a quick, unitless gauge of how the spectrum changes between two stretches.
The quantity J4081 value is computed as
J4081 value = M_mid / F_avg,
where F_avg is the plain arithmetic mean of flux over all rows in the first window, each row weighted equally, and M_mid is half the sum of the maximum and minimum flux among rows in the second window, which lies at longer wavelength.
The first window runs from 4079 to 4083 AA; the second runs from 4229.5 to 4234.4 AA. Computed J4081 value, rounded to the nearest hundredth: 0.92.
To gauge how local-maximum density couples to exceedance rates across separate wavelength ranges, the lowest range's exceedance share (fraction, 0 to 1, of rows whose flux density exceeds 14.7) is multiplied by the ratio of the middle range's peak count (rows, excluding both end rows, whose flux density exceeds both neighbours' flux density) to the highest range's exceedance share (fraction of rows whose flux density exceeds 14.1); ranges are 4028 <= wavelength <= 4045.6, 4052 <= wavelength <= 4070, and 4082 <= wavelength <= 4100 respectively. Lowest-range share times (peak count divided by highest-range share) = 16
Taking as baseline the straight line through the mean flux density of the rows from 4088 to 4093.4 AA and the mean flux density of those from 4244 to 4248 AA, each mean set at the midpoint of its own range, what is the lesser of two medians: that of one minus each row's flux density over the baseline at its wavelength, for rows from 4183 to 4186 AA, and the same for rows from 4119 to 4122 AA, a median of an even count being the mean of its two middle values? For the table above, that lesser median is -0.12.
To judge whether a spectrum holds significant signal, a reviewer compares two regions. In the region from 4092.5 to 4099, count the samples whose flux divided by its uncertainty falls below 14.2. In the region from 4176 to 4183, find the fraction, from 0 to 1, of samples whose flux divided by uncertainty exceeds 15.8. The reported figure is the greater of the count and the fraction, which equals 7.0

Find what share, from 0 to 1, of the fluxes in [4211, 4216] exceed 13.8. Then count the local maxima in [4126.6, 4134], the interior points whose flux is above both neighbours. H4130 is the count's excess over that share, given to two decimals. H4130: 1.20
